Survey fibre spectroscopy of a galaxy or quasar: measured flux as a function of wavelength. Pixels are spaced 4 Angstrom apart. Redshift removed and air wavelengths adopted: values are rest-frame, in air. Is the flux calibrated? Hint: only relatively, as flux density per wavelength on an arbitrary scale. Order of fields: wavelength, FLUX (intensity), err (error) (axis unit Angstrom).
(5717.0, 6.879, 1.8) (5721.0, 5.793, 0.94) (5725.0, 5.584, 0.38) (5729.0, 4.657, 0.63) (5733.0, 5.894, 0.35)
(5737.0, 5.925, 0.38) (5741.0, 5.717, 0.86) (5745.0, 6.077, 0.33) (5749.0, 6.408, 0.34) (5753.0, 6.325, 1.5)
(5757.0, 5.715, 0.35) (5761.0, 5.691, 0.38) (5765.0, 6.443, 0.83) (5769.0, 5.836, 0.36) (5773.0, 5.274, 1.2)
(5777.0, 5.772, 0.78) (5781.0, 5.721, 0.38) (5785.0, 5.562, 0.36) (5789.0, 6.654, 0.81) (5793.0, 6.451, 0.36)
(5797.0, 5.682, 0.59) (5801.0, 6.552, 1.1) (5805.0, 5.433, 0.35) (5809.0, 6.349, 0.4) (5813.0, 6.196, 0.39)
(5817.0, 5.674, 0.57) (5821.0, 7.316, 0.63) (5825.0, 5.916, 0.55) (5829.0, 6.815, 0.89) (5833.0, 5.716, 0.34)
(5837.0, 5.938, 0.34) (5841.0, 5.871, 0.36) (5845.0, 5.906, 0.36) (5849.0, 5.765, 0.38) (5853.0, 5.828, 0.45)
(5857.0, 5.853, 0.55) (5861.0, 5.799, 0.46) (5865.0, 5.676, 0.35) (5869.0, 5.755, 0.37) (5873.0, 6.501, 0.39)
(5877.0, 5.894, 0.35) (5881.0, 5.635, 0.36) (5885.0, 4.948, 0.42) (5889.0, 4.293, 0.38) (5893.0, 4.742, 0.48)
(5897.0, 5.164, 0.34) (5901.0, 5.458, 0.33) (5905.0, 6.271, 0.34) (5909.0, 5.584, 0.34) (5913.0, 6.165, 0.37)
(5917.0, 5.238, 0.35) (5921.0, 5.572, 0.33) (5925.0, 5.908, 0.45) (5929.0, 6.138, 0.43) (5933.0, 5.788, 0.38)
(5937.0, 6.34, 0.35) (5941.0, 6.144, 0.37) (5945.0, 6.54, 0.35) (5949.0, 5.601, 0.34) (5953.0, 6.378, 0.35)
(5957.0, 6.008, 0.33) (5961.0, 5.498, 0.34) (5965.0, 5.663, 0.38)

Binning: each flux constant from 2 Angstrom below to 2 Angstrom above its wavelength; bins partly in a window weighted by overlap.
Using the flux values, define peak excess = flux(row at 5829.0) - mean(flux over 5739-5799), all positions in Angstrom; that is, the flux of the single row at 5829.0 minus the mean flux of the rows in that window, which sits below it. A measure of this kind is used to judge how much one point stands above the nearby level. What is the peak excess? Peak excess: 0.9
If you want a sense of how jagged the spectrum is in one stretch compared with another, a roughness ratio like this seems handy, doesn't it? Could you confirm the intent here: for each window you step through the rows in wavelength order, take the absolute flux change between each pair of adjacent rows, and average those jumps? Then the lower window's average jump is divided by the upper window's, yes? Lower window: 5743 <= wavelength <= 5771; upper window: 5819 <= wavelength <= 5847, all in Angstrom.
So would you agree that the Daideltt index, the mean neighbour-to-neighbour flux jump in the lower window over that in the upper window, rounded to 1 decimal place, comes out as 0.6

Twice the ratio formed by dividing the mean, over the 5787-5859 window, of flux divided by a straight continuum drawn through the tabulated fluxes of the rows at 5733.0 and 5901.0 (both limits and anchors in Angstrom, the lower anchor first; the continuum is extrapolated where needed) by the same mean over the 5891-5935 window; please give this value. 2.08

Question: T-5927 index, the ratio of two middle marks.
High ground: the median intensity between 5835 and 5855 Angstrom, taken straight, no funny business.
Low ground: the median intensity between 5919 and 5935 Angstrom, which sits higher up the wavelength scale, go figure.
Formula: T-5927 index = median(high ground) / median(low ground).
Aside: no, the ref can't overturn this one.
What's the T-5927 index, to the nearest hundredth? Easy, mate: 1.00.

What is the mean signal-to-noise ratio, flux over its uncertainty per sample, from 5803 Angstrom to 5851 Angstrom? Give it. 14.1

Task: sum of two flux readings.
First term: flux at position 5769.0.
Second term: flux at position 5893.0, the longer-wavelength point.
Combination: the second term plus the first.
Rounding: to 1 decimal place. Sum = 10.6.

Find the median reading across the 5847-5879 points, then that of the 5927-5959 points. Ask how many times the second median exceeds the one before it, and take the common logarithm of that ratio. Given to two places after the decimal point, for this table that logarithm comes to 0.02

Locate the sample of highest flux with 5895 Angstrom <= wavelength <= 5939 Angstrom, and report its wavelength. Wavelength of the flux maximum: 5937.0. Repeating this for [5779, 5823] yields 5821.0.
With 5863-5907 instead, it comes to 5873.0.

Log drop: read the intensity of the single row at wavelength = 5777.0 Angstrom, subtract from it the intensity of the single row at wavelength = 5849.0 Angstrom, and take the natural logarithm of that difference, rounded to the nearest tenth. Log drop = -5.0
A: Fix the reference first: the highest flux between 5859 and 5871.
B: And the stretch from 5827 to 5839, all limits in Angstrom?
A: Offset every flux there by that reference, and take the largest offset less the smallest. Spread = 1.1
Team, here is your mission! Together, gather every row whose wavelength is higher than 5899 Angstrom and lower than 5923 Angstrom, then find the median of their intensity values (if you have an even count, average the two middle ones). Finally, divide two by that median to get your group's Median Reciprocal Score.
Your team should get 0.359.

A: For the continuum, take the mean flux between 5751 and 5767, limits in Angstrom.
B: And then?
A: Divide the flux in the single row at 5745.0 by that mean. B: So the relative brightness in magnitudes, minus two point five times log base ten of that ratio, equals -0.01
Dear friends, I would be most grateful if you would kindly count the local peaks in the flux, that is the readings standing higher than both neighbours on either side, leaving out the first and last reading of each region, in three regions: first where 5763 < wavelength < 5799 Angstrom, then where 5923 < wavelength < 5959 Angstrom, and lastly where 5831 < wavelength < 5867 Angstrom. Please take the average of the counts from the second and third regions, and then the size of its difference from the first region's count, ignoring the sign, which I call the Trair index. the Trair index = 1.50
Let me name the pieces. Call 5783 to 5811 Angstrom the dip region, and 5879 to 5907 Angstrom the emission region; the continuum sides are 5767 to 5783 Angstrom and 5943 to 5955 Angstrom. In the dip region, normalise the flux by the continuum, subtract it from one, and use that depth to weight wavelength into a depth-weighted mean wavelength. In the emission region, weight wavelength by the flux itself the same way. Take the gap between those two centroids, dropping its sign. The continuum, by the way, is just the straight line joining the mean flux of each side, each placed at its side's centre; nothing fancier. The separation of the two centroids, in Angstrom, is 96.9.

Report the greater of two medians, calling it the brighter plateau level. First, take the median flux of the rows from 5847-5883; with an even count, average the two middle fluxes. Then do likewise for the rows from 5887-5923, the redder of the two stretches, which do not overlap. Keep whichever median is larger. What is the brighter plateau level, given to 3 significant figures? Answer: 5.80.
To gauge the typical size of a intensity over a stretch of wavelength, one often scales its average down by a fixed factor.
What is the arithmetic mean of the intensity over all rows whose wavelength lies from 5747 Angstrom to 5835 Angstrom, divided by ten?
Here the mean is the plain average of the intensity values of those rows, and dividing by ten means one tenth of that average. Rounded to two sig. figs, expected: 0.61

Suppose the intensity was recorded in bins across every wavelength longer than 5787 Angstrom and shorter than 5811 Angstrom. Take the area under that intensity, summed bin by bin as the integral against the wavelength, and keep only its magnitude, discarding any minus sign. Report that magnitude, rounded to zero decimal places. 148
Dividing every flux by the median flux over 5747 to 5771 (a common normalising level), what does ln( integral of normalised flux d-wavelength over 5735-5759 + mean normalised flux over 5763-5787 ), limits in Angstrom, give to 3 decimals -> 3.208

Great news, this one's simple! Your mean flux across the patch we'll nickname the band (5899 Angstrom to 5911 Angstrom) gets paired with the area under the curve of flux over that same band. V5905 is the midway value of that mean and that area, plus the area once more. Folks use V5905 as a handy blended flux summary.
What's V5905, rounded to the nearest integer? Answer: 107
